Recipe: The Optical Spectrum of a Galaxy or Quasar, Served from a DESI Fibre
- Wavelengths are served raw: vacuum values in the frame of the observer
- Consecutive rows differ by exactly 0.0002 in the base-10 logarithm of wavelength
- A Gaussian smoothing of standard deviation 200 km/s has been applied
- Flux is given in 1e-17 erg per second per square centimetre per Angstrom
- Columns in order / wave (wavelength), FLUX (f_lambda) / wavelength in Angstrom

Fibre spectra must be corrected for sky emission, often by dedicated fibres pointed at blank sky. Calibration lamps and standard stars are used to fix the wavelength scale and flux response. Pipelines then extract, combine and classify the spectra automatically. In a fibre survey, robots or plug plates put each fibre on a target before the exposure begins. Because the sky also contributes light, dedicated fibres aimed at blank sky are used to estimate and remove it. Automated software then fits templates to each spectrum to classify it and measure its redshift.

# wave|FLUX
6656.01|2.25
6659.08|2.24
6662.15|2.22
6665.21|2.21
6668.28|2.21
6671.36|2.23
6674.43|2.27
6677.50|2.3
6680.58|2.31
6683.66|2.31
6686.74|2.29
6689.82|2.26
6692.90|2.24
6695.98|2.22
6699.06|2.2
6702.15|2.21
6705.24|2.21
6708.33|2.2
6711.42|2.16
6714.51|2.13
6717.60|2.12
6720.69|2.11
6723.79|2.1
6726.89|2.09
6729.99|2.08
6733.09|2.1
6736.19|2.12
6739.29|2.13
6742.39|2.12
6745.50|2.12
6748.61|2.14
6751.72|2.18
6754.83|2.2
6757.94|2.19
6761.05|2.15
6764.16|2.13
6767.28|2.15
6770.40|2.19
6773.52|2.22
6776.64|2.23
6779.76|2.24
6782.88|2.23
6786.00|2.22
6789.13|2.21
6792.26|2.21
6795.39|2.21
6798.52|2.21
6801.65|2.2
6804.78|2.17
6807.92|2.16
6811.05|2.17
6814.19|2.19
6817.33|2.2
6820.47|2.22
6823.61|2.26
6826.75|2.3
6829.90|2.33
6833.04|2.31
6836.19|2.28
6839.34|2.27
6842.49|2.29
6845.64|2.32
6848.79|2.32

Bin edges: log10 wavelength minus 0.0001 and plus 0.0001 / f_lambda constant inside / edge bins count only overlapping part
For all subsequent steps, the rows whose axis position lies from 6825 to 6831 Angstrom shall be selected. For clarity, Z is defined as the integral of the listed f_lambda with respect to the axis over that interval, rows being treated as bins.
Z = 13.9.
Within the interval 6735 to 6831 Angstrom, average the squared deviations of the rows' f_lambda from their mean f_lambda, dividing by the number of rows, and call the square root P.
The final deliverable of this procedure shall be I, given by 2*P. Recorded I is 0.099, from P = 0.049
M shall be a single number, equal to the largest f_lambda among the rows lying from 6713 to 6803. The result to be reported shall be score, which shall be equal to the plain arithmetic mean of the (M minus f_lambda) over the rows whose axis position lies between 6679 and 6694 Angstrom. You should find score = -0.04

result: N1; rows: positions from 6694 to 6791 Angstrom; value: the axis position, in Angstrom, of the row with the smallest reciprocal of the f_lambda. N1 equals 6779.76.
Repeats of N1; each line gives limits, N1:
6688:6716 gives 6689.82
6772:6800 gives 6779.76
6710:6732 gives 6711.42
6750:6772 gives 6754.83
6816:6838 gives 6829.90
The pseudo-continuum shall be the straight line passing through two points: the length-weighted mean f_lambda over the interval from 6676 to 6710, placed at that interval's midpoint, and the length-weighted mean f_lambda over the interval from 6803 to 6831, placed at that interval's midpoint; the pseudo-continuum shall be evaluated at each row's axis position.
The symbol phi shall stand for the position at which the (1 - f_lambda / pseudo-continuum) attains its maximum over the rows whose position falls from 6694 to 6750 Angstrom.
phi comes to 6729.99 Angstrom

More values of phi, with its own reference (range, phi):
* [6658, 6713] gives 6711.42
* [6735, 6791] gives 6736.19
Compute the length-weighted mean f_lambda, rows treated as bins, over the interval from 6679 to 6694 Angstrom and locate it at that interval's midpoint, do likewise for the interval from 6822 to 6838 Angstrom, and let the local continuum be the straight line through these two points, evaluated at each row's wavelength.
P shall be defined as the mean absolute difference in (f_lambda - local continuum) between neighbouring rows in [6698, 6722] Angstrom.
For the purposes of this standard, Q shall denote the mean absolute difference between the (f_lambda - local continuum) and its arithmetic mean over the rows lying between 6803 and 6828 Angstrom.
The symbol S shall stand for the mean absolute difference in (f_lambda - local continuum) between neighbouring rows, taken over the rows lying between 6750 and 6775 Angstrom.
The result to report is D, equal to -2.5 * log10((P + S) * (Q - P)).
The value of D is 7.60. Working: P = 0.016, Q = 0.038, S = 0.0257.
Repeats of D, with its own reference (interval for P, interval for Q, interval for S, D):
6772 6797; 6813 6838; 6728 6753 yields 7.65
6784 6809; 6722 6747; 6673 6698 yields 9.54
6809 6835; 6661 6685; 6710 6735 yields 8.14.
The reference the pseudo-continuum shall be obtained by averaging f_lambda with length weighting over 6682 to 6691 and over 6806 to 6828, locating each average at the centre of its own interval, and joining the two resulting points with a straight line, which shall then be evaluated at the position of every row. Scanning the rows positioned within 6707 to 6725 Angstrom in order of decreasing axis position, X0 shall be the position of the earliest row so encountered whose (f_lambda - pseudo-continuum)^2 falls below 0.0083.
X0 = 6708.33 Angstrom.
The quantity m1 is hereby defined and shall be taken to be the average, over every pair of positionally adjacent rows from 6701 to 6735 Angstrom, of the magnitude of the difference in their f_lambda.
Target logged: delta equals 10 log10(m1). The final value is -18.2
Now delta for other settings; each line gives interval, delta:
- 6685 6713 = -17.3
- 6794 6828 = -17.2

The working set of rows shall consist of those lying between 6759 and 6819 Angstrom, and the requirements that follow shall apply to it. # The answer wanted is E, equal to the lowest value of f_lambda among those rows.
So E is 2.13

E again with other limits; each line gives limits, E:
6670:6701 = 2.2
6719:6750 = 2.08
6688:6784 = 2.08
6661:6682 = 2.21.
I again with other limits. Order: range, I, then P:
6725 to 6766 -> 0.071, 0.036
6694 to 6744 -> 0.094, 0.047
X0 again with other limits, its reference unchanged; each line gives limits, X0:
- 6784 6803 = 6801.65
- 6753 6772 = 6770.40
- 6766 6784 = 6782.88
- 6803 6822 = 6820.47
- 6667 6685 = 6683.66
